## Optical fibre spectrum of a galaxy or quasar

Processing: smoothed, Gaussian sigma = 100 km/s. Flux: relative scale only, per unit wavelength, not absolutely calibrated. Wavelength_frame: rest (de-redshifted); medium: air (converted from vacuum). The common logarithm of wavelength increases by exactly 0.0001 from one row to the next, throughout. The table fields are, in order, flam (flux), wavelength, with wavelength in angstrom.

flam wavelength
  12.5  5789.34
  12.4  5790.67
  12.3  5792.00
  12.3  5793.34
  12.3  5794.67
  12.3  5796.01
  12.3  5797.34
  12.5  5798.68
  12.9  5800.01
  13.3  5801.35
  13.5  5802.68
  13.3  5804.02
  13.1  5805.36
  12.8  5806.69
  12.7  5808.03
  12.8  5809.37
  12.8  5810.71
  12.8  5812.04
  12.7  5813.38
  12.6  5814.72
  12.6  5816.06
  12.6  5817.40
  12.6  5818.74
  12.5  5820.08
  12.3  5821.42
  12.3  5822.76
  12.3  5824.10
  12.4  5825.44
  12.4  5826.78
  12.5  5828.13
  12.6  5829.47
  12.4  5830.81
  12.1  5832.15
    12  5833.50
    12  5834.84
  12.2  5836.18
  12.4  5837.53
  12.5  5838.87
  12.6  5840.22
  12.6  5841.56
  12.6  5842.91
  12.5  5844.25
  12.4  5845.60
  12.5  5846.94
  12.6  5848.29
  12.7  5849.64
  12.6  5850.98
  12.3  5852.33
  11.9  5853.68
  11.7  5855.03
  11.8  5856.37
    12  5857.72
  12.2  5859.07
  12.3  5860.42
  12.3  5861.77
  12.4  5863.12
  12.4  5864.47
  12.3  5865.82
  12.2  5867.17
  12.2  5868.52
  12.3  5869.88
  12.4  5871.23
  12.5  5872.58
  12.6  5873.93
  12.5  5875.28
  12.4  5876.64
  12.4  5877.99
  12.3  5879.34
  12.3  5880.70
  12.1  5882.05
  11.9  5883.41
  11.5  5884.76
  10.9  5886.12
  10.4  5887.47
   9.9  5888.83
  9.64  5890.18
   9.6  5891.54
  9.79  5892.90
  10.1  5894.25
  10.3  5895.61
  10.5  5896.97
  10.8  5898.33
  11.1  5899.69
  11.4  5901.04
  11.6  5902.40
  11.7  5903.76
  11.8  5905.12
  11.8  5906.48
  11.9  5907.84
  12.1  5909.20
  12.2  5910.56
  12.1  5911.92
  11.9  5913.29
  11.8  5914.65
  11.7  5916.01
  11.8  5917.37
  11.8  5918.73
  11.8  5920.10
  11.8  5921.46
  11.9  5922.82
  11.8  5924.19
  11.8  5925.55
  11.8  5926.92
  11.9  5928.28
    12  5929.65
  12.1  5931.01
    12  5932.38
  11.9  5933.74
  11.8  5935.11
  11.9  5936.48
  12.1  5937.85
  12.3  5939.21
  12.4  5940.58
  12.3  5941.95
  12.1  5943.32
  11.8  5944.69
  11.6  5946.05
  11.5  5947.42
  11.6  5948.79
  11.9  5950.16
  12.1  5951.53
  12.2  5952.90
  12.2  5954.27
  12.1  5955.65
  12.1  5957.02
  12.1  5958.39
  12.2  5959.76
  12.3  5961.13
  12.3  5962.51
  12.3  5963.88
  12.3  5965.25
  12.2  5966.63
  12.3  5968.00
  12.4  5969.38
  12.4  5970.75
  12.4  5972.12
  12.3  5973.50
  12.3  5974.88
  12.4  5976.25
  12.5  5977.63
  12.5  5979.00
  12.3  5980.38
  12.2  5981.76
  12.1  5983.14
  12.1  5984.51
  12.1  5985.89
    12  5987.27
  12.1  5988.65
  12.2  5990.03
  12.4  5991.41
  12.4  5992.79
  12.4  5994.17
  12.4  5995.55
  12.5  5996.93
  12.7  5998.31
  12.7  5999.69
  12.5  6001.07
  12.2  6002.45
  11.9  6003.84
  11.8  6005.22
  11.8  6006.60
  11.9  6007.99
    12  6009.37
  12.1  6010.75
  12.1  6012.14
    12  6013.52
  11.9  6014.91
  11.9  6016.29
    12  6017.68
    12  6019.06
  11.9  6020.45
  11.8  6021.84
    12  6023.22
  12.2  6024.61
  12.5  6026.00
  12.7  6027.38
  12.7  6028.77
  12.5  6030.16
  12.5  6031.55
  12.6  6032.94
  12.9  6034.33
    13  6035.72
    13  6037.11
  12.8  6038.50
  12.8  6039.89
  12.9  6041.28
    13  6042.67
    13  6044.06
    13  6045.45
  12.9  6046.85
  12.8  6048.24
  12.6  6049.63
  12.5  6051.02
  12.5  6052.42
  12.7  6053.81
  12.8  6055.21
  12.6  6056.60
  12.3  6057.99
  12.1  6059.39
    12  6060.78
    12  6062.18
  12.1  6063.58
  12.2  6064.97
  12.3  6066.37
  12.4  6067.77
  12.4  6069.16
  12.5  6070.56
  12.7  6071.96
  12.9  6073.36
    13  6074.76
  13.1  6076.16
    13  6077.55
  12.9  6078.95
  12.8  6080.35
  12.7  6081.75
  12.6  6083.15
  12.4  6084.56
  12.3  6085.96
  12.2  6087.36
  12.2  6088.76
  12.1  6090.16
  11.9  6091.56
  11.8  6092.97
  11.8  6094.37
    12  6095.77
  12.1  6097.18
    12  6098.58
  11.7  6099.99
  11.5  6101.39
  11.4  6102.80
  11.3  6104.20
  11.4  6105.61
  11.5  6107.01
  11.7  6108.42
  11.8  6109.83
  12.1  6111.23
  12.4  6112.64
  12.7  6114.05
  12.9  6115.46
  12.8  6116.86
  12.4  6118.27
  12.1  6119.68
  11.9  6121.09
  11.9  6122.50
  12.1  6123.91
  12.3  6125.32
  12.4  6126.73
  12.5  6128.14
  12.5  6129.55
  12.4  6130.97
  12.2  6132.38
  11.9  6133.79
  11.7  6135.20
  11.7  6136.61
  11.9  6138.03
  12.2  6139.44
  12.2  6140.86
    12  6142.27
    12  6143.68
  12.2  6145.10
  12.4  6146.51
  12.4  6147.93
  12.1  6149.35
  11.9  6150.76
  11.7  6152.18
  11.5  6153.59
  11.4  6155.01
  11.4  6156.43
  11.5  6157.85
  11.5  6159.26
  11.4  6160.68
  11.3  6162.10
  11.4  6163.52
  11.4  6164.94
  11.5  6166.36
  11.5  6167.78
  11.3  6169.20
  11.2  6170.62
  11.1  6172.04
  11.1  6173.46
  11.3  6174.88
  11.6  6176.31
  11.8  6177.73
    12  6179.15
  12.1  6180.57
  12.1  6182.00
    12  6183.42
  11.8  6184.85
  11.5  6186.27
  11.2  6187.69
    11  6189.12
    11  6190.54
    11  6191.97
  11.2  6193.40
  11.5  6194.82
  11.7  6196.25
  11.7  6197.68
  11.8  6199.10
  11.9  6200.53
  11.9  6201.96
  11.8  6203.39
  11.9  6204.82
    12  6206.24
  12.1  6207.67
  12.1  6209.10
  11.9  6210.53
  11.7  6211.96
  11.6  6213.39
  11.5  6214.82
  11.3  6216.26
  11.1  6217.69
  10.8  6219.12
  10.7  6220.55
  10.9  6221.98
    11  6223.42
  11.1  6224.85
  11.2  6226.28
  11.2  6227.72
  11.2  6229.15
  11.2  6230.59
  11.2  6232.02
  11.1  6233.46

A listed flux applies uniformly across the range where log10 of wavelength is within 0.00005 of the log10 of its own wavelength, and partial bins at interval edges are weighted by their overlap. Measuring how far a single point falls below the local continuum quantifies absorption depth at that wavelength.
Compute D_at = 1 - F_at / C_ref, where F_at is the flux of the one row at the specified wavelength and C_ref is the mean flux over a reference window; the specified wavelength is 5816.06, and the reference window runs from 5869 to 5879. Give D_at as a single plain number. -0.01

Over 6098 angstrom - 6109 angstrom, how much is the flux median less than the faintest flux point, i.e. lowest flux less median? -0.20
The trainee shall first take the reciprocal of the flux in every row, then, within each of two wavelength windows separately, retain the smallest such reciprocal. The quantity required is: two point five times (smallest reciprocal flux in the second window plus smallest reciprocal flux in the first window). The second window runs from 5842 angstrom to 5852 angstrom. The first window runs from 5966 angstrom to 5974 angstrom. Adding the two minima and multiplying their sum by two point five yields 0.398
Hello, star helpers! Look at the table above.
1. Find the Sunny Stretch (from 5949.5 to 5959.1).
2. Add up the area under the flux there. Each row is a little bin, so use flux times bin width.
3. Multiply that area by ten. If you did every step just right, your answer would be 1161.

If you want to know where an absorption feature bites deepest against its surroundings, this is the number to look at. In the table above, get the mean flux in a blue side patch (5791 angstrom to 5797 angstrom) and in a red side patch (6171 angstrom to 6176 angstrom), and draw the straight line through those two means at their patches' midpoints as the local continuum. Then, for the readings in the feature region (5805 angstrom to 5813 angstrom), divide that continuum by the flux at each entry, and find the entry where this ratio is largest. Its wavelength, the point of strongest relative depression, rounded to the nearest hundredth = 5808.03 angstrom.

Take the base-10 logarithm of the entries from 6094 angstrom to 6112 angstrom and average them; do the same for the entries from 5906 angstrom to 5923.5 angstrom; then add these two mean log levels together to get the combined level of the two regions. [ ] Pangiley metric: 2.144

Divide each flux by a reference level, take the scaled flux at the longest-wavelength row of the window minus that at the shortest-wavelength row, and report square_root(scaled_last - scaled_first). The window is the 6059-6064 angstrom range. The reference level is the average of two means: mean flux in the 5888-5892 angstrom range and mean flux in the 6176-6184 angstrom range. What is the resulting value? 0.00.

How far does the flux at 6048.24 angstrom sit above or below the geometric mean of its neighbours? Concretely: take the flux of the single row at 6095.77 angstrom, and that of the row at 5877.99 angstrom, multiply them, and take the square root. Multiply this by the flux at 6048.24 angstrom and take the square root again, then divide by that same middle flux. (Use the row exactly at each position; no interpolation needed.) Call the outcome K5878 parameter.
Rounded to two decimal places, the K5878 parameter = 0.98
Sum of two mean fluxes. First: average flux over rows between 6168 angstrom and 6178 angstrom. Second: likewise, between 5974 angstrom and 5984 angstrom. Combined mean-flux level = 23.7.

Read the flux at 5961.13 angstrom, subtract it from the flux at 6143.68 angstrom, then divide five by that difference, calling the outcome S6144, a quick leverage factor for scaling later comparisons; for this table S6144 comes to -17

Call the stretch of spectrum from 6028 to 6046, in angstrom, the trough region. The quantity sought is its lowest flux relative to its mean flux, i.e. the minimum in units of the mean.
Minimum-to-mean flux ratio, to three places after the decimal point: 0.975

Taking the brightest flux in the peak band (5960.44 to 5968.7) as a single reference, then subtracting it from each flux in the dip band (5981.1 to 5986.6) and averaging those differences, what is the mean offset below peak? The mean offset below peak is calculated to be -0.18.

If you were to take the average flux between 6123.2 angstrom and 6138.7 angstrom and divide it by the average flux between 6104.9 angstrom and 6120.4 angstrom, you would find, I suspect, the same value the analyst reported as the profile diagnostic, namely 1.00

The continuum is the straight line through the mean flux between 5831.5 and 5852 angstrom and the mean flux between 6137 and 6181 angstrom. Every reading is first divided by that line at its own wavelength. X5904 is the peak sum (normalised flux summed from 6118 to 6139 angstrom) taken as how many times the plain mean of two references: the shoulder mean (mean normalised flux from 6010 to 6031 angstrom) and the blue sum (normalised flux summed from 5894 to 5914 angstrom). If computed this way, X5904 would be 2.07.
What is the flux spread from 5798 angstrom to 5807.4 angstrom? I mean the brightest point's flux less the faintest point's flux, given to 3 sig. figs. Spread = 1.00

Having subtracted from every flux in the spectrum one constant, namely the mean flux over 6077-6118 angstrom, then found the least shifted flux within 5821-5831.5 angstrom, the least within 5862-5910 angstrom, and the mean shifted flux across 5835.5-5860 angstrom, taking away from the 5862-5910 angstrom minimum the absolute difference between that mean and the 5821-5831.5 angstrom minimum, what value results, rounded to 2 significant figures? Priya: -2.6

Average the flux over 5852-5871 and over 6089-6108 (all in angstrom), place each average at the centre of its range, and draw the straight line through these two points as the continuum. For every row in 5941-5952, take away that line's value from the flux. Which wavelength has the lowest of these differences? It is 5947.42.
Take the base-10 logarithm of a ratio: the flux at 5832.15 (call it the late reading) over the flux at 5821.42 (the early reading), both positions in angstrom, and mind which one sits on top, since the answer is -0.007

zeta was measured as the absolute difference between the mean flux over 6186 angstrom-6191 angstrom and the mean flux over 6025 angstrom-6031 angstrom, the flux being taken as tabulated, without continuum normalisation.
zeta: 1.4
